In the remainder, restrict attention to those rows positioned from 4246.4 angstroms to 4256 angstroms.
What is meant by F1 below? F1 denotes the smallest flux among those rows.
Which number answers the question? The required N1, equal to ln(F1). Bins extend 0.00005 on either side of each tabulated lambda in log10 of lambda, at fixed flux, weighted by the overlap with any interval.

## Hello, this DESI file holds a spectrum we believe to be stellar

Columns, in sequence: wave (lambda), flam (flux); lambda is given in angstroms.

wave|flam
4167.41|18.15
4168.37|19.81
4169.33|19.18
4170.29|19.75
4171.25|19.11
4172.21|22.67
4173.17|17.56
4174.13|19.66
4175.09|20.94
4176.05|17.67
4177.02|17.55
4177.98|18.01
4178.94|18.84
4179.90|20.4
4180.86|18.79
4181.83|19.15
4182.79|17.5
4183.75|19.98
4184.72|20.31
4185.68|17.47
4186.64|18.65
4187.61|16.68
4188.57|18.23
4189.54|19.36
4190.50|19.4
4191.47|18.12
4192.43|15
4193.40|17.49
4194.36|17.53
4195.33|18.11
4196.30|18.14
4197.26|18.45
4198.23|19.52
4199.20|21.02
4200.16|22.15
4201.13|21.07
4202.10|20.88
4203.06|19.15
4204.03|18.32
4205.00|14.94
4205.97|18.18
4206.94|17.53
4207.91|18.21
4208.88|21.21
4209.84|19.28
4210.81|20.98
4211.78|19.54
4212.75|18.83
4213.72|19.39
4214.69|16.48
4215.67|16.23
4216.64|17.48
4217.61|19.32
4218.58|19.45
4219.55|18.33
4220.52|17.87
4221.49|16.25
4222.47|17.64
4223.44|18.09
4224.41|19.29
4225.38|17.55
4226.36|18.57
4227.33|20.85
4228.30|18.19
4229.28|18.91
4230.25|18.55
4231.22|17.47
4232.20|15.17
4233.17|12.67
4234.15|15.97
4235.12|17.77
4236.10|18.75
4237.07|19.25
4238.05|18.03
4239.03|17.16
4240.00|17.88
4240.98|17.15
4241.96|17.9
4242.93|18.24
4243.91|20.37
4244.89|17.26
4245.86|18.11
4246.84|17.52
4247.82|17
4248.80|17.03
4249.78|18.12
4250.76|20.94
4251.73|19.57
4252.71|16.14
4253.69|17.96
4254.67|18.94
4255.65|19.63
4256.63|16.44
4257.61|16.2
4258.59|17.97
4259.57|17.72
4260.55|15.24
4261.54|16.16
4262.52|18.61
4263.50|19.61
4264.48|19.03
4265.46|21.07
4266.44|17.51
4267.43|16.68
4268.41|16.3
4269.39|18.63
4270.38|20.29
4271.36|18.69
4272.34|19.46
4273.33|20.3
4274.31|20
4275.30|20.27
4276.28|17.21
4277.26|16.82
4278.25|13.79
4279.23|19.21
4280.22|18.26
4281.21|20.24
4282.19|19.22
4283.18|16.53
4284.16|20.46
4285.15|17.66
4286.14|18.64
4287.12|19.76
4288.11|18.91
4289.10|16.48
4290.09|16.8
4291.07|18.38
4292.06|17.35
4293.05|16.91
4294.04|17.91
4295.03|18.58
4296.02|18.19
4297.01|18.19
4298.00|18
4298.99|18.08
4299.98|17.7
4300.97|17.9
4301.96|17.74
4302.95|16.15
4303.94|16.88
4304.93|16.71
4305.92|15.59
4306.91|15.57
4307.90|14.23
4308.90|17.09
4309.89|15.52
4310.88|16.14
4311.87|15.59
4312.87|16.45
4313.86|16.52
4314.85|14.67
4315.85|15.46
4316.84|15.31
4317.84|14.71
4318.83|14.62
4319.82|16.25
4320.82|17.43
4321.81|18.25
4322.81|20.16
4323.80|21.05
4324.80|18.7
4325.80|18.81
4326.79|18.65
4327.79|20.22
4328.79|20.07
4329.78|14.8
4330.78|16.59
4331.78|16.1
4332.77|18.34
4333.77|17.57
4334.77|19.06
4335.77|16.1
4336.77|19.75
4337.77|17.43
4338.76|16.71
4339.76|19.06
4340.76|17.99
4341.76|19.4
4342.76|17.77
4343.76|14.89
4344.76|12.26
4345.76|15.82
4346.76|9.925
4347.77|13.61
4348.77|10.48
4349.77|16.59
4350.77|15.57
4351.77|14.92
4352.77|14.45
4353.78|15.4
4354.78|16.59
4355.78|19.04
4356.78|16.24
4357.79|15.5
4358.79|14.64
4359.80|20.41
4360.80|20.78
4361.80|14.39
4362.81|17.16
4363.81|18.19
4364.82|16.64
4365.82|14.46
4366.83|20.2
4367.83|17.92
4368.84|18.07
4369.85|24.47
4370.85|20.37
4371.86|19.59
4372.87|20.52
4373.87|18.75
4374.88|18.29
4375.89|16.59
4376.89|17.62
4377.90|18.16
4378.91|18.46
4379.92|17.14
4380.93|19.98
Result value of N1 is 2.78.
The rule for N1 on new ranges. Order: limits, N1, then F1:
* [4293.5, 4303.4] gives 2.78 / 16.15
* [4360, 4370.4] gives 2.67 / 14.39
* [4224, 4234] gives 2.54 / 12.67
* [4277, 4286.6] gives 2.62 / 13.79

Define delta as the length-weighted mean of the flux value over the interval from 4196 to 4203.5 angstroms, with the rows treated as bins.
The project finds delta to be 20.1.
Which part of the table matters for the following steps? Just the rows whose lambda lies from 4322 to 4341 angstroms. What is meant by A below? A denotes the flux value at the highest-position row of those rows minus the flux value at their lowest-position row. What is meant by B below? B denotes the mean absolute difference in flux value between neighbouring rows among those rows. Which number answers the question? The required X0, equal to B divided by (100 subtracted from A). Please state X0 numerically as -0.0165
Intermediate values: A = -2.2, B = 1.7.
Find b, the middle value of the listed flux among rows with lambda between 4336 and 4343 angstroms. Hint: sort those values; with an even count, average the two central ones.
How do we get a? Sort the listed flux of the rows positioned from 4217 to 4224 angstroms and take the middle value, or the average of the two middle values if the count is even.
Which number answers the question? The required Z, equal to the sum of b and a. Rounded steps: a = 18.1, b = 18.0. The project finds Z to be 36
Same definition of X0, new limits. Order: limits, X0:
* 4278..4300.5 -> -0.0143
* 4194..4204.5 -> -0.0085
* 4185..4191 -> -0.0120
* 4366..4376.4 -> -0.0199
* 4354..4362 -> -0.0271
